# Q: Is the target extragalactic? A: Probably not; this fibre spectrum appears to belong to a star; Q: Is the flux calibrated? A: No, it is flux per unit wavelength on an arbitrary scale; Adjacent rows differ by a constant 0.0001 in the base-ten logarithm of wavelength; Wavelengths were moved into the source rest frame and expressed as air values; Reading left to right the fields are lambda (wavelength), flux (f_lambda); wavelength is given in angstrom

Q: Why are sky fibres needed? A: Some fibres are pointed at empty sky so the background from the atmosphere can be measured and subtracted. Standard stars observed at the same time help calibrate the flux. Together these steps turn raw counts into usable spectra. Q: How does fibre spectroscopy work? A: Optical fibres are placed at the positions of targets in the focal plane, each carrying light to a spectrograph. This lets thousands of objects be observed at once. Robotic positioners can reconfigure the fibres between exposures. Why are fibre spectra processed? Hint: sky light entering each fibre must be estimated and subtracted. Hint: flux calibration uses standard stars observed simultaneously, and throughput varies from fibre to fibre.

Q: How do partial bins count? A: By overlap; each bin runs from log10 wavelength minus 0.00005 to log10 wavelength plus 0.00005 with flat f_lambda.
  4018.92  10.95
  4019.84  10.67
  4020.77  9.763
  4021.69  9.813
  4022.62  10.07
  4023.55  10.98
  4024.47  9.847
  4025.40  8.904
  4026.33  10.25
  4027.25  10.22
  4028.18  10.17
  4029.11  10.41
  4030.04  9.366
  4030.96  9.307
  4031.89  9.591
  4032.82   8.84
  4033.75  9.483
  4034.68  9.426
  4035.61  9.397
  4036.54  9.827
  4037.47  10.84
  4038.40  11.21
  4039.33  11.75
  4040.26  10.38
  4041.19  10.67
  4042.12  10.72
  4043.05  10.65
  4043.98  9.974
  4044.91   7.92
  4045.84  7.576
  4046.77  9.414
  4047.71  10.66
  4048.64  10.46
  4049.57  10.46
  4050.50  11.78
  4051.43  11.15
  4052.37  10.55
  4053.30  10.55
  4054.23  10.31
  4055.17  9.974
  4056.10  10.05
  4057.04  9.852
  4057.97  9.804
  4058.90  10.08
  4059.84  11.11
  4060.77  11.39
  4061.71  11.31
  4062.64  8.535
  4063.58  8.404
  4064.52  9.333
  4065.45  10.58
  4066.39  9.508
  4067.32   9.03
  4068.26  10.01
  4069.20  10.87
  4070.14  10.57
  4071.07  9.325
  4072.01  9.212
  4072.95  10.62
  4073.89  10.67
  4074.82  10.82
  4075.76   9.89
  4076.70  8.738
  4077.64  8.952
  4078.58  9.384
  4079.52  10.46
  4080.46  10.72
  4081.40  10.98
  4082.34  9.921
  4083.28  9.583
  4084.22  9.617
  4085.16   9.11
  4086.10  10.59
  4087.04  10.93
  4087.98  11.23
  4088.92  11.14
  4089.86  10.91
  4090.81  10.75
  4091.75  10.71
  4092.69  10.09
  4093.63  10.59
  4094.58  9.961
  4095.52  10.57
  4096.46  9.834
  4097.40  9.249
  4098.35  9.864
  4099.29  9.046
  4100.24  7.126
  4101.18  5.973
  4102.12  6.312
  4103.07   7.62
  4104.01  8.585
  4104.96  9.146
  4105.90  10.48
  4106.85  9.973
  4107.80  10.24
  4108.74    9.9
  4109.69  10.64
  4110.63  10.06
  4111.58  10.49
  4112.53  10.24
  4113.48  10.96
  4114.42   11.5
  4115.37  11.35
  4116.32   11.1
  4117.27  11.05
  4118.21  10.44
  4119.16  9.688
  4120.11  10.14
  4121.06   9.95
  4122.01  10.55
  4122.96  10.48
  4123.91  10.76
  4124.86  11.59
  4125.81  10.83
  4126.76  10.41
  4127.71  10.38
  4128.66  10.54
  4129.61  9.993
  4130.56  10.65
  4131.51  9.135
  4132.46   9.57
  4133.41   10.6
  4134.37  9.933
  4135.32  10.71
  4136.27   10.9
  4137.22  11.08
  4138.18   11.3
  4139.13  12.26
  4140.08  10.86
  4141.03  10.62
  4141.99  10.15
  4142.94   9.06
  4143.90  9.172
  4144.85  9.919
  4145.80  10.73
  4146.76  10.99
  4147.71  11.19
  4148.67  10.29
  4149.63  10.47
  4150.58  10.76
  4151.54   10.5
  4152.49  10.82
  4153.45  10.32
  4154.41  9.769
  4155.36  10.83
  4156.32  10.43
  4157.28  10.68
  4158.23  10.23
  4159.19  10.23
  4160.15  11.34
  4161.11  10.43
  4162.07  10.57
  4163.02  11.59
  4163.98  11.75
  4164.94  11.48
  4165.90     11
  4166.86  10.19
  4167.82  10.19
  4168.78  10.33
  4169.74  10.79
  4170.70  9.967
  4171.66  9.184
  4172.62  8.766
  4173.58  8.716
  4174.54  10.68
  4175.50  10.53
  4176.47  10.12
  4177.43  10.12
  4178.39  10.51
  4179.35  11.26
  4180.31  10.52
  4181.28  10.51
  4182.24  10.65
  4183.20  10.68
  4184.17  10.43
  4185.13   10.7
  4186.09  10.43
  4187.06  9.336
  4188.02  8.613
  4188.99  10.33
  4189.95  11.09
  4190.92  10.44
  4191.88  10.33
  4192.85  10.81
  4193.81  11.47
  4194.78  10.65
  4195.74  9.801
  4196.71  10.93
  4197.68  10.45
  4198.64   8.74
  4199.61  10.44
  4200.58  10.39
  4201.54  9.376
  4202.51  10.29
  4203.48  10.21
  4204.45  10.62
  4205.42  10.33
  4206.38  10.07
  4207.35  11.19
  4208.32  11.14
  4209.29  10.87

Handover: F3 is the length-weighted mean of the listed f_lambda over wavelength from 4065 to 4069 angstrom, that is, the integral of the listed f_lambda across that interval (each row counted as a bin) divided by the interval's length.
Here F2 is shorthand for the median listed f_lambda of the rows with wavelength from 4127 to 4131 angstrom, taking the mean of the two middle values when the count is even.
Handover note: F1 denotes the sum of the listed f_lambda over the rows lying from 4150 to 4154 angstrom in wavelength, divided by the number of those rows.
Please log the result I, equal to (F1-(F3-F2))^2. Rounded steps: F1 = 10.60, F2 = 10.5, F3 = 9.8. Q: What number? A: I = 126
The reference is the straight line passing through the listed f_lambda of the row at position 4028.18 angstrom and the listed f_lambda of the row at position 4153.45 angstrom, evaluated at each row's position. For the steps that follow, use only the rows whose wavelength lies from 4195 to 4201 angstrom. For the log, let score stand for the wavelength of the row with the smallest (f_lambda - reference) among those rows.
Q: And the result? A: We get 4198.64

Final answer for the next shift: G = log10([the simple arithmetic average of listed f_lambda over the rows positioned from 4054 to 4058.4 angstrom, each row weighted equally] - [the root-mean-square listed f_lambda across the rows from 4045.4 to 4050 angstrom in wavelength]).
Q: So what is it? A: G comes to -0.7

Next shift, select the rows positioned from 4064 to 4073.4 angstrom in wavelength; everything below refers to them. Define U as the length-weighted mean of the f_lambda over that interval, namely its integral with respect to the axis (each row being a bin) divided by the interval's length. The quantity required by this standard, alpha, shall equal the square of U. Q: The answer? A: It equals 98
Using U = 9.9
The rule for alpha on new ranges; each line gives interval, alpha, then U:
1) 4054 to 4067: 100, 10.0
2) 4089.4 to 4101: 96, 9.8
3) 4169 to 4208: 105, 10.3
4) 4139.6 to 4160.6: 109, 10.4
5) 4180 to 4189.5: 104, 10.2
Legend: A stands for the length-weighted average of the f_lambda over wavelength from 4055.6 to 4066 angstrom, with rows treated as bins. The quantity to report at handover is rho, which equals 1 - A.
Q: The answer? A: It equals -9.0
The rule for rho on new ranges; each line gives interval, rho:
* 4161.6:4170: -9.9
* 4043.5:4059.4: -9.0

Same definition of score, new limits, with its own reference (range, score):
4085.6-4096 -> 4094.58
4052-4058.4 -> 4057.97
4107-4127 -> 4119.16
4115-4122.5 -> 4119.16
